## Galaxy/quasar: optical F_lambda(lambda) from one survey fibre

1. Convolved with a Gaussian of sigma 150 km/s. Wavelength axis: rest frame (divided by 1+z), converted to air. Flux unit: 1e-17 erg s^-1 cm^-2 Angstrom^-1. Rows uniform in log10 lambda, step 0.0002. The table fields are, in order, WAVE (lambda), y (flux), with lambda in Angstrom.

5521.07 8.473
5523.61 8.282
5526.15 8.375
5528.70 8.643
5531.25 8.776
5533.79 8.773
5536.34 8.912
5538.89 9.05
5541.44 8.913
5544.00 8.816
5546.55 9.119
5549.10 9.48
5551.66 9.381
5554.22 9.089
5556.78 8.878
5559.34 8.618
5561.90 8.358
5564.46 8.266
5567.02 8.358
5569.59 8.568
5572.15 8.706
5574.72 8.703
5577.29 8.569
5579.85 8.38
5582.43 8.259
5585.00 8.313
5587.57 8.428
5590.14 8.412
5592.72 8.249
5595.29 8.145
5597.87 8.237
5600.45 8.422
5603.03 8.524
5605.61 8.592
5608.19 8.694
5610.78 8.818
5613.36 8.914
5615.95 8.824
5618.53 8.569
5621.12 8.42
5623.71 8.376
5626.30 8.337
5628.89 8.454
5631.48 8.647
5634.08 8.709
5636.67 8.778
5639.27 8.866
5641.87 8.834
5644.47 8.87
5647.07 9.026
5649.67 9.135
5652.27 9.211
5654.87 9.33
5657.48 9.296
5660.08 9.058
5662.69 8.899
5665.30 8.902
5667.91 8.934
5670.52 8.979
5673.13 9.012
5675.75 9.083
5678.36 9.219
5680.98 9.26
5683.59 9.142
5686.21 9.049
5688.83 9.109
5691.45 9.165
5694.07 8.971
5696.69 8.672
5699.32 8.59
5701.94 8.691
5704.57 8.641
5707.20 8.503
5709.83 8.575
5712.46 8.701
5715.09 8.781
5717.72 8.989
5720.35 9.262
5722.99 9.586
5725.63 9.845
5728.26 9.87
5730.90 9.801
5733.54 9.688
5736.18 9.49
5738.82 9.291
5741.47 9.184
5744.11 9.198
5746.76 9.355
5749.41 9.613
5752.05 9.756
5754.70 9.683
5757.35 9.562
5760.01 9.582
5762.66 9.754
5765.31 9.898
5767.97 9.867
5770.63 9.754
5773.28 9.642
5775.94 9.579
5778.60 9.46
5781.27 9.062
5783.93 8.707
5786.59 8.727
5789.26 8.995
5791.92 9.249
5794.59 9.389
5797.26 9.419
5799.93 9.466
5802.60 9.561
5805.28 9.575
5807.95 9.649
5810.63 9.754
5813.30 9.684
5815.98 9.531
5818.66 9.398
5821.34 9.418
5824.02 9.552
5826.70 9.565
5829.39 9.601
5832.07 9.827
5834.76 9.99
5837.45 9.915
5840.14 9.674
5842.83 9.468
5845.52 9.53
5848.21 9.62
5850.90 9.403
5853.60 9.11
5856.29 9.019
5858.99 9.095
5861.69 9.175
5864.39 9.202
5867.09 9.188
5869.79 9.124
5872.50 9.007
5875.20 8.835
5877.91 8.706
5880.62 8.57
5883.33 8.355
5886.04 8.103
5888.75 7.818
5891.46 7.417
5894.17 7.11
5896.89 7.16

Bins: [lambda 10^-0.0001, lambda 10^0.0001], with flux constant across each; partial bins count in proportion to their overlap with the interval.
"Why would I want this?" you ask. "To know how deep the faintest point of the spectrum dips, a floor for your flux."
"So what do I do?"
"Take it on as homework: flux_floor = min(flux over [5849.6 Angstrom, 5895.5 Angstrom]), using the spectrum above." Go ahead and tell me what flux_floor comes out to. 7.11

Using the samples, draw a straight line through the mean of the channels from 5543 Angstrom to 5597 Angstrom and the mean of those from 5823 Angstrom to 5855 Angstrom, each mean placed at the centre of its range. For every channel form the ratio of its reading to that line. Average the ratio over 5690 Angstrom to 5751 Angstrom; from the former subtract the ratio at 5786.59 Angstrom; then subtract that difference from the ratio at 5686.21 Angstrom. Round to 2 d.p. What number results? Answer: 0.93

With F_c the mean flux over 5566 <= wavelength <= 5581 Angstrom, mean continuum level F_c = 8.55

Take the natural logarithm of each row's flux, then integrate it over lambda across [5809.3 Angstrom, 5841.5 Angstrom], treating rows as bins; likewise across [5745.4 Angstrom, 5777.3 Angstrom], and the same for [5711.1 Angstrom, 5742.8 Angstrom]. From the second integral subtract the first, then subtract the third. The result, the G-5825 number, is -72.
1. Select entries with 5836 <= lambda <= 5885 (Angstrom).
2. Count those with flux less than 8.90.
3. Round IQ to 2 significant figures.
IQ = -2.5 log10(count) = -1.5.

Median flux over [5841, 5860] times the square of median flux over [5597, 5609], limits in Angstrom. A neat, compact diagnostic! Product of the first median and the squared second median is 683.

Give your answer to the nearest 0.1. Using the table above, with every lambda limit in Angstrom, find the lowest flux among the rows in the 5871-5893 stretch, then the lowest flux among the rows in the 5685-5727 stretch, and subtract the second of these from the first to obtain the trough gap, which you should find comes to -1.1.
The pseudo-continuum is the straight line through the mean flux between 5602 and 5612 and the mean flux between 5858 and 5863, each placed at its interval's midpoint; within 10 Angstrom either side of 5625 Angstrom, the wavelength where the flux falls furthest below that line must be 5626.30 Angstrom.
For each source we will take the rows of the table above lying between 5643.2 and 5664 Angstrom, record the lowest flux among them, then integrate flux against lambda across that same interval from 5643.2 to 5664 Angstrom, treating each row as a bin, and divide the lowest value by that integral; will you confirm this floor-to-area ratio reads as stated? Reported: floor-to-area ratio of 0.0468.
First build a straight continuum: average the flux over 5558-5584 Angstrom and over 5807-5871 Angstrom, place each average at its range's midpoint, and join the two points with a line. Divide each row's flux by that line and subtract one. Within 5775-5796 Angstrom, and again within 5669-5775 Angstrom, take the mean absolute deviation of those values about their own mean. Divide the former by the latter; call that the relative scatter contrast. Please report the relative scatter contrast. 0.94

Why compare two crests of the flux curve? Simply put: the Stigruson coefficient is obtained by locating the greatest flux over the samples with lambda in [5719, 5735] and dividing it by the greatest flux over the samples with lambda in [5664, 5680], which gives 1.07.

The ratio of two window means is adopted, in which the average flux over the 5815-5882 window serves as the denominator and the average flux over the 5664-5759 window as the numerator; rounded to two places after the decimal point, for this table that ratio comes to 0.98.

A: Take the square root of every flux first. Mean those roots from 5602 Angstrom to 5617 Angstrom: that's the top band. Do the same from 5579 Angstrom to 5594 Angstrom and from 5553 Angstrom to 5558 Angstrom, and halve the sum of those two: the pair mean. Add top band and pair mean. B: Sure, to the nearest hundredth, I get 5.90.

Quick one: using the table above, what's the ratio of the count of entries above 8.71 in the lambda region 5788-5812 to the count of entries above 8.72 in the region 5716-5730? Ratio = 1.8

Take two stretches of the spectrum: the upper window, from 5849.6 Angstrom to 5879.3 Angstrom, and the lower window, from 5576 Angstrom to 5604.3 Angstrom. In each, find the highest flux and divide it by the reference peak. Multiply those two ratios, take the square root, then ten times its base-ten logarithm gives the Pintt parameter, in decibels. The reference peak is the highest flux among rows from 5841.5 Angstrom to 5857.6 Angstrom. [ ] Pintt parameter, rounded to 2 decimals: -0.30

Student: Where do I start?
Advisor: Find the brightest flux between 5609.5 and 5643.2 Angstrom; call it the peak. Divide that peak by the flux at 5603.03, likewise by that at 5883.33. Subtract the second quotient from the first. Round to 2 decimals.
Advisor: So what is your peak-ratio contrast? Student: -0.02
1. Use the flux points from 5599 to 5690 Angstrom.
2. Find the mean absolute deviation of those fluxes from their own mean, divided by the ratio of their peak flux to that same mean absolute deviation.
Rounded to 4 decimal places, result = 0.0056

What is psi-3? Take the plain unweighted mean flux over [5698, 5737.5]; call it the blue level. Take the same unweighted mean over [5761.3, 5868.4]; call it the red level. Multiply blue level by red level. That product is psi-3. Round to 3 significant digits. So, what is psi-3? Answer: 86.4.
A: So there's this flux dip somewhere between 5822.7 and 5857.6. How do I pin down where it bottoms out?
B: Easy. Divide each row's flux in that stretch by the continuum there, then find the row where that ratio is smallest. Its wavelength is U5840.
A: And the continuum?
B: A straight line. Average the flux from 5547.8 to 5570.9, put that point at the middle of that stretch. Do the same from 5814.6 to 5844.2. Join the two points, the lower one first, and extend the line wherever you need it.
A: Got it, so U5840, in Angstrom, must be 5856.29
